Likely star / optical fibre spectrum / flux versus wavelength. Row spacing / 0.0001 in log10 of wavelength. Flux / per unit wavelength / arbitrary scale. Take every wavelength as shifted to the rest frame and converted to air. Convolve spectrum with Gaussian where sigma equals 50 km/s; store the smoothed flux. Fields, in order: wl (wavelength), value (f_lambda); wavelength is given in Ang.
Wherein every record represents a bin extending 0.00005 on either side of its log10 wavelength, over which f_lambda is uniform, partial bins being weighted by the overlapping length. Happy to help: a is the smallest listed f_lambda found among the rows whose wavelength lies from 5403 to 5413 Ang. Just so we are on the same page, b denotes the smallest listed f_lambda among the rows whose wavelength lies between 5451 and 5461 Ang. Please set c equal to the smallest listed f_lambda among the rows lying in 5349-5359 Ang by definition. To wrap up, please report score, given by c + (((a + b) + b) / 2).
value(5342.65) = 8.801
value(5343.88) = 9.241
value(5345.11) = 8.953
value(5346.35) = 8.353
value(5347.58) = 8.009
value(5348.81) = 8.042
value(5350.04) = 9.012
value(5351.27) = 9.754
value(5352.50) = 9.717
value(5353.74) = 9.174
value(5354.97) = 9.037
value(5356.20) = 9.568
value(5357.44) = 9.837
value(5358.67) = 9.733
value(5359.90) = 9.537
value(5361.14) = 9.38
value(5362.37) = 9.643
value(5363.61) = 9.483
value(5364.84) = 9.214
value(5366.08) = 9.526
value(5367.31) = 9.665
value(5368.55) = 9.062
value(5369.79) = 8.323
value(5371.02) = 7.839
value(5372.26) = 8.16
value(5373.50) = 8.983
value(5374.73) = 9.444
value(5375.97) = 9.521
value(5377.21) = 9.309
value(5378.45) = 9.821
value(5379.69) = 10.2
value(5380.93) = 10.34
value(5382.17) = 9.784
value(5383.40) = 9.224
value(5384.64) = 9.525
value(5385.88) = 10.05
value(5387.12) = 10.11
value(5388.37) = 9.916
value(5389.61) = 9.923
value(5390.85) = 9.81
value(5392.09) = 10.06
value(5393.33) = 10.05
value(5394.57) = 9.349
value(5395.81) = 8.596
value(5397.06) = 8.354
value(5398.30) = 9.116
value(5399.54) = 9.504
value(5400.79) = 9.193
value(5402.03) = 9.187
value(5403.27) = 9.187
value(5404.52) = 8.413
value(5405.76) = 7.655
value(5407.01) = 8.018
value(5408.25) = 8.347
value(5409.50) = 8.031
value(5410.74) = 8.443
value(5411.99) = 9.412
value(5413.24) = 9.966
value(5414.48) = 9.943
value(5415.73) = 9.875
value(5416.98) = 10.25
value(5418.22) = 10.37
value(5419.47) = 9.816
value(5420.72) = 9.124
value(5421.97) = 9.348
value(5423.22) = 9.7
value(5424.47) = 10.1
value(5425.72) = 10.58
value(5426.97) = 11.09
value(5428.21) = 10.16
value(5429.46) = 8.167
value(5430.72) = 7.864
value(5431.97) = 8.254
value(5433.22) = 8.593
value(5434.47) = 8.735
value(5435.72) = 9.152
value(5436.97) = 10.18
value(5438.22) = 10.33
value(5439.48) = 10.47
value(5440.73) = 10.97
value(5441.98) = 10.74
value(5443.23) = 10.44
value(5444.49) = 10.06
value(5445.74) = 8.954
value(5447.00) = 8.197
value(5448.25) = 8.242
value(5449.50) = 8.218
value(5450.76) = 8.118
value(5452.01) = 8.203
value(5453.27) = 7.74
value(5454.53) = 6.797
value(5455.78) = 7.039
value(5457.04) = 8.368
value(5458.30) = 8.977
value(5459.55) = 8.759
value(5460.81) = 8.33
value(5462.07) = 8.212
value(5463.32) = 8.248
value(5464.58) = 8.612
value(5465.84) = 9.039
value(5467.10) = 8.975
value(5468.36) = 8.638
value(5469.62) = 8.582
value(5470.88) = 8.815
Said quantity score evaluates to 19.6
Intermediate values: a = 7.655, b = 6.797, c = 9.012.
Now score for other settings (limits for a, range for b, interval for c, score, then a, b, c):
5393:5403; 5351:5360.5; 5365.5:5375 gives 21.1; 8.354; 9.037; 7.839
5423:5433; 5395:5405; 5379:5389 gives 21.5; 7.864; 8.354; 9.224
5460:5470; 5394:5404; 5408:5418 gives 20.5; 8.212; 8.354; 8.031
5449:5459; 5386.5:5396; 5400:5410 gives 19.6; 6.797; 8.596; 7.655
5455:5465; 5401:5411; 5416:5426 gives 20.3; 7.039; 7.655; 9.124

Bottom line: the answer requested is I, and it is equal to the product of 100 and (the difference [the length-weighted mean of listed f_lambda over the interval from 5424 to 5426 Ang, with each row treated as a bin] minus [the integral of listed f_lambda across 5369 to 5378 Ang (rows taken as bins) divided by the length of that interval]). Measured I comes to 149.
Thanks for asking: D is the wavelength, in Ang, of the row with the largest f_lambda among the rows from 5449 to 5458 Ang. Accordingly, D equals 5457.04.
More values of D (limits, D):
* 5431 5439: 5438.22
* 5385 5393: 5387.12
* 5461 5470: 5465.84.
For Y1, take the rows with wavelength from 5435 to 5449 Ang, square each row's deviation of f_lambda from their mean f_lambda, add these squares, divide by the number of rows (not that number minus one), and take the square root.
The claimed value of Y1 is 0.94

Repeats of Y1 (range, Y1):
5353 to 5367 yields 0.23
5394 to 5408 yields 0.58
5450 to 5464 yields 0.63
